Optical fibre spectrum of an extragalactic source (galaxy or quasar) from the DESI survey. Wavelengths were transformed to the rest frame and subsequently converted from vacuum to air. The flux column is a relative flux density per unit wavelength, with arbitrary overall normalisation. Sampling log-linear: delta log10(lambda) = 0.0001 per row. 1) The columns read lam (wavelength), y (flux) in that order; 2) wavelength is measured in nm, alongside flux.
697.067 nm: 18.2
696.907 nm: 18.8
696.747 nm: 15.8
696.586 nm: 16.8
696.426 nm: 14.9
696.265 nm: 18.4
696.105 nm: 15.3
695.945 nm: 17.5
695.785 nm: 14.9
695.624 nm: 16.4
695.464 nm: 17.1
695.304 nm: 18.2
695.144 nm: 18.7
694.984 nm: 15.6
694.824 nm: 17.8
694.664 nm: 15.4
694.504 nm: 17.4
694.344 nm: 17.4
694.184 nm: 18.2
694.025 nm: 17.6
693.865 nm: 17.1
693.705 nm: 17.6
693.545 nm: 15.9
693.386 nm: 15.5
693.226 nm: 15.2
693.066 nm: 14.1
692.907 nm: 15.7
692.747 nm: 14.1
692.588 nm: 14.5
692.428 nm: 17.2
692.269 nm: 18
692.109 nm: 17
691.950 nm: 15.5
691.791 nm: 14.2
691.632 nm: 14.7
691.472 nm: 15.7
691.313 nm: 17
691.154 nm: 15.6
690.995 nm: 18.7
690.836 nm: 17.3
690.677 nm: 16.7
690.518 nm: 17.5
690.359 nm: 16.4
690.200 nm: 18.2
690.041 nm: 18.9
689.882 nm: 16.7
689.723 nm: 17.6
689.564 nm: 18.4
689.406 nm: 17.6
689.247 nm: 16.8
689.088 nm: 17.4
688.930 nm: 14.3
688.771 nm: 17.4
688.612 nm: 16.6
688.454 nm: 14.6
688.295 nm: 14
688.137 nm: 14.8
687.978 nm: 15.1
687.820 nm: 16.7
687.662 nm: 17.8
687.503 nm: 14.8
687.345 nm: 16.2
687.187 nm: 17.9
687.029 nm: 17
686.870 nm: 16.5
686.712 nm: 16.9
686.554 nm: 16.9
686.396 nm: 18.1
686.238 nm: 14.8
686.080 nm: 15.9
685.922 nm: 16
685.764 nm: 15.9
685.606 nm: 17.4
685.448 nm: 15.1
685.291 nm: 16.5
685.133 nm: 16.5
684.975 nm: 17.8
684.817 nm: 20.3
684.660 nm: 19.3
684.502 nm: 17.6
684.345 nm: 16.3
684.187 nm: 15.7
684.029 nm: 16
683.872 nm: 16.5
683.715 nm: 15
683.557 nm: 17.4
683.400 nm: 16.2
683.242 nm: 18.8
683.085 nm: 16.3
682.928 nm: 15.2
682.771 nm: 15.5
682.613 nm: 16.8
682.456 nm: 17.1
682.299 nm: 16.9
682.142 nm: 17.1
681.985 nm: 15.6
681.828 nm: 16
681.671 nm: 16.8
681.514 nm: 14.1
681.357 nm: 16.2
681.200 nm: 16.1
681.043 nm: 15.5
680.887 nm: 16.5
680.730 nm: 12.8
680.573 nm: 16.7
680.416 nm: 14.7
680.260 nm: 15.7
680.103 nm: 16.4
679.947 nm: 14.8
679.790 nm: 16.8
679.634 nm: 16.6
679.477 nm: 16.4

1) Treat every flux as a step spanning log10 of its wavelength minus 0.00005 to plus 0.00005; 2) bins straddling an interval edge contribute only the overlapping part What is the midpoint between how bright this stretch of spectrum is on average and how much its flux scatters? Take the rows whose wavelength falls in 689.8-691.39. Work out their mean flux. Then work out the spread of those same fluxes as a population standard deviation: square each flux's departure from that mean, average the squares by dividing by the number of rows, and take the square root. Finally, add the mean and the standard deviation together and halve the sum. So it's 9.15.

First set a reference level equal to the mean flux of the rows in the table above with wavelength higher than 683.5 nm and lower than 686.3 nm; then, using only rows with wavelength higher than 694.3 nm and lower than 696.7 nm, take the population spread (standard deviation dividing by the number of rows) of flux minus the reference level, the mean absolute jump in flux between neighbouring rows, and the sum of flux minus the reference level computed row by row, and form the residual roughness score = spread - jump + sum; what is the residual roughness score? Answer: 1.1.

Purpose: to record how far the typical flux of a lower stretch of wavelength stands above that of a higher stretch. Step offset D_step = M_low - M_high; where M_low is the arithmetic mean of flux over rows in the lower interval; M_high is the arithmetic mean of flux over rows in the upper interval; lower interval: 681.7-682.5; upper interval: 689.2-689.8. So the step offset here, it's -1.1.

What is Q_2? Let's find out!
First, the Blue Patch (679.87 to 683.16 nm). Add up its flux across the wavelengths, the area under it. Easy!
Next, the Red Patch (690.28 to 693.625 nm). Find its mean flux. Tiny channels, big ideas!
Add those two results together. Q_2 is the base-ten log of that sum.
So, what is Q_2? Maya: 1.834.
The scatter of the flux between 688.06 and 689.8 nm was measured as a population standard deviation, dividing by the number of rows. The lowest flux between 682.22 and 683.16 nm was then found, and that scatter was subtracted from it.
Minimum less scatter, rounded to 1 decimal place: 13.7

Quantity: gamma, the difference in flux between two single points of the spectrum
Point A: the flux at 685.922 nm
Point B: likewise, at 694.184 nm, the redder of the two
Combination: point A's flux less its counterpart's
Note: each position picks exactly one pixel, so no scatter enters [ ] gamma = -2.2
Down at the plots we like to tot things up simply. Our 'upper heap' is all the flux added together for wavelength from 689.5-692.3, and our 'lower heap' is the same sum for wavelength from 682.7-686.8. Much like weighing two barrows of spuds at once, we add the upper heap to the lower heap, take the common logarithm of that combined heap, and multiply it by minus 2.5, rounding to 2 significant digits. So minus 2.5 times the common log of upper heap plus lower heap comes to -7.2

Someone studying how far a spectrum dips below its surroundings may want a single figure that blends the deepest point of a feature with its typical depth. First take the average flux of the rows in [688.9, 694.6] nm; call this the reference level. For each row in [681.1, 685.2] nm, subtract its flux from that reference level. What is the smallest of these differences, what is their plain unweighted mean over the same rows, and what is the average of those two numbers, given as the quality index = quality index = -1.9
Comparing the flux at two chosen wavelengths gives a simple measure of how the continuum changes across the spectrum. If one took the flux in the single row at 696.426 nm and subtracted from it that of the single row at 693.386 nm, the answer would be -0.6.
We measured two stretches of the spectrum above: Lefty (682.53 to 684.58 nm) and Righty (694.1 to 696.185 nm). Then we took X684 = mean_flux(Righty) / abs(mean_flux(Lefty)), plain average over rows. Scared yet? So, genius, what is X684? 1.03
